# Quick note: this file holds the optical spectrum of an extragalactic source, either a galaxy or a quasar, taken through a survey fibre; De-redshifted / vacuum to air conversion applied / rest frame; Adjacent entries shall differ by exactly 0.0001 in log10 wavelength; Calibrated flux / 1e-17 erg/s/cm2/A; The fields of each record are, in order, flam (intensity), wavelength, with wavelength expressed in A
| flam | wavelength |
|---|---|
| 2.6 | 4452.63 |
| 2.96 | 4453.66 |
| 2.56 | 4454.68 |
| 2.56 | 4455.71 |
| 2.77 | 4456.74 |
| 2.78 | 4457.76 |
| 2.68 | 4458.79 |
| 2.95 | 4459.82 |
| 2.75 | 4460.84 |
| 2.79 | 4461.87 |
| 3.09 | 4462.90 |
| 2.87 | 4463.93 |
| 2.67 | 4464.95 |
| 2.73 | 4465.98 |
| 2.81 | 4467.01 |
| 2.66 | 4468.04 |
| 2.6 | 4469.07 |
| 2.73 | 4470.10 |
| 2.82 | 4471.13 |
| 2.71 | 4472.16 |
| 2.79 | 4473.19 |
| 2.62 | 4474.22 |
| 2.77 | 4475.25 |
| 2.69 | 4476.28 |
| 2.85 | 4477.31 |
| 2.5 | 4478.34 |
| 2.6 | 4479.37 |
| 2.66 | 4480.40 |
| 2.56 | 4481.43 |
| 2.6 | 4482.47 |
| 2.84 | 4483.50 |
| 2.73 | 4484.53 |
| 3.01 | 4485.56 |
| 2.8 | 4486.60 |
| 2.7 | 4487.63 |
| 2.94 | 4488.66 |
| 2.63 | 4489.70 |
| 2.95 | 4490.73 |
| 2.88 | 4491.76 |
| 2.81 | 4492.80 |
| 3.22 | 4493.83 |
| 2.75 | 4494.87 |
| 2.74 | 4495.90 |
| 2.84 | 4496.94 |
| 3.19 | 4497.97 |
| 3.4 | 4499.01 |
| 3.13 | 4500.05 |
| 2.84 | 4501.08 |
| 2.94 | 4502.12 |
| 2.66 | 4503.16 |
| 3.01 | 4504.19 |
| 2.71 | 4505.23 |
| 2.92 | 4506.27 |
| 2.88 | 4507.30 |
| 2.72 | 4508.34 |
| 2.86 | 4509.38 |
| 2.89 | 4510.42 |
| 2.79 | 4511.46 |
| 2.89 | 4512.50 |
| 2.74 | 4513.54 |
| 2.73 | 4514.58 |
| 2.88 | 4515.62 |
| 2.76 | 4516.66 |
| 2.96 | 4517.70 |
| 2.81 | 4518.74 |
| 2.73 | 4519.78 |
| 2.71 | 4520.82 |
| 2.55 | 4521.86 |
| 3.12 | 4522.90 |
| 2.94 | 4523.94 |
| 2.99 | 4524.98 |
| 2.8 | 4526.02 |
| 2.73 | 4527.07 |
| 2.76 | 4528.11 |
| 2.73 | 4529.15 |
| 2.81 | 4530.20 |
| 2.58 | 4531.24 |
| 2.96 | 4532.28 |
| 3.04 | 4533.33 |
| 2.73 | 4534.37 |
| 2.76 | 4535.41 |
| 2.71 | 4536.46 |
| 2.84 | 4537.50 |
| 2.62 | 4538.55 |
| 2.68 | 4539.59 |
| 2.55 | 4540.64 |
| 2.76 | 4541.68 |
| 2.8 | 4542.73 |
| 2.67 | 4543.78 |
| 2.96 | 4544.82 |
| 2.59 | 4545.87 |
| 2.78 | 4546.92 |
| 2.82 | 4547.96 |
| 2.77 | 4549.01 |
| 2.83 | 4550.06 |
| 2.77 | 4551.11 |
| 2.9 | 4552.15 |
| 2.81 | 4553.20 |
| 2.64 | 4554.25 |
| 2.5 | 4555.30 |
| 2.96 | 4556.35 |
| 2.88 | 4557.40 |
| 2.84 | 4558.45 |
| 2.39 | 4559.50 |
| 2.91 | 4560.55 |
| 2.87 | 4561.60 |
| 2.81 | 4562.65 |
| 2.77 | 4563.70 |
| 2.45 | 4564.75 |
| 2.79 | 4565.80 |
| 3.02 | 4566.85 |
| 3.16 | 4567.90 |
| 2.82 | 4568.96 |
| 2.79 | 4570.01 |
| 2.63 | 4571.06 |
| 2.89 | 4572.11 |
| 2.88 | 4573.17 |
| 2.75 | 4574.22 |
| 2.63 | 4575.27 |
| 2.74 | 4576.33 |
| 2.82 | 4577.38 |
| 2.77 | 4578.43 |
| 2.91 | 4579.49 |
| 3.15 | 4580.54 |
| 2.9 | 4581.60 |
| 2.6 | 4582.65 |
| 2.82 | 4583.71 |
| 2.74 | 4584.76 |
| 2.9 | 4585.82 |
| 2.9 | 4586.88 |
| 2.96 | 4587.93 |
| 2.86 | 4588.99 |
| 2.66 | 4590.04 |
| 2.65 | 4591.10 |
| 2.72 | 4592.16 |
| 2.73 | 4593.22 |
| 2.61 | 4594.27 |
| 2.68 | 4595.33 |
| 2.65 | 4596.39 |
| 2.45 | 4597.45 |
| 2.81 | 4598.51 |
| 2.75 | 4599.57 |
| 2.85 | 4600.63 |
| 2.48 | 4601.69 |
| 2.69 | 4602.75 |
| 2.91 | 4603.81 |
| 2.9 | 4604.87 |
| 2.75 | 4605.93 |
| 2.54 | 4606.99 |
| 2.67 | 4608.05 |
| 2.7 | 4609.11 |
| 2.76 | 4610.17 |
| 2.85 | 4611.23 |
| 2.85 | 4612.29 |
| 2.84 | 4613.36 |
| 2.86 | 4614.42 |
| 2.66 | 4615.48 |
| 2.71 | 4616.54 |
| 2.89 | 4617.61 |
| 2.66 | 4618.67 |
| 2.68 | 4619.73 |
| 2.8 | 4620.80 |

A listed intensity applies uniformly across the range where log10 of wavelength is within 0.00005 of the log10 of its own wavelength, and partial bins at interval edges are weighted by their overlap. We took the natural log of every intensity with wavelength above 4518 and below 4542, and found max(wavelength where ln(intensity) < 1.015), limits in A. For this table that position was 4540.64 A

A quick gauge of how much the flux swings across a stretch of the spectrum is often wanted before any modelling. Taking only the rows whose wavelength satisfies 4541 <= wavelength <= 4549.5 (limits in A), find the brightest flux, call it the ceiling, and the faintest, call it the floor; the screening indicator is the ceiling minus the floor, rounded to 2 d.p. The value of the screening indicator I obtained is 0.37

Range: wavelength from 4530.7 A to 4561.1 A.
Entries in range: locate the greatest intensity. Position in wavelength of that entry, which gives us 4533.33 A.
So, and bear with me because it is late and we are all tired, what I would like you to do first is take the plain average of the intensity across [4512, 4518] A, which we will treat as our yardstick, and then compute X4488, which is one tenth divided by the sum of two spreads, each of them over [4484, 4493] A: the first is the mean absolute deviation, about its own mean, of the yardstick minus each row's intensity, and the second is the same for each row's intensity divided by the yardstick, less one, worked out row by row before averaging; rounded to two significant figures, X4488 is 0.71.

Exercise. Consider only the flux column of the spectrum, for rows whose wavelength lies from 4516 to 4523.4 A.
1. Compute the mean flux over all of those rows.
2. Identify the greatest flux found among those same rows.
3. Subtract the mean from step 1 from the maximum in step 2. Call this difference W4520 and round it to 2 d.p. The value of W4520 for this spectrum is 0.31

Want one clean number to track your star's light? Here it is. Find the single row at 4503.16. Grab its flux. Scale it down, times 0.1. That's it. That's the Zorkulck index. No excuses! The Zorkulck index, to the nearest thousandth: 0.266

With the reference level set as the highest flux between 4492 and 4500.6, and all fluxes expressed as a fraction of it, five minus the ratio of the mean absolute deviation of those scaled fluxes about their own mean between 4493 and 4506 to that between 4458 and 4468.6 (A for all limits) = 3.1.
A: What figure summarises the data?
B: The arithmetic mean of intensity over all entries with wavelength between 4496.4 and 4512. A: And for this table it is 2.92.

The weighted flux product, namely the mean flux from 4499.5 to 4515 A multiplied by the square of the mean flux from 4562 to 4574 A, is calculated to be 22.6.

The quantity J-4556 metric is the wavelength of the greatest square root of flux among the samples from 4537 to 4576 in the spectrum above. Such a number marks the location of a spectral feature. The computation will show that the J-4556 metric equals 4567.90 A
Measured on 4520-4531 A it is 4522.90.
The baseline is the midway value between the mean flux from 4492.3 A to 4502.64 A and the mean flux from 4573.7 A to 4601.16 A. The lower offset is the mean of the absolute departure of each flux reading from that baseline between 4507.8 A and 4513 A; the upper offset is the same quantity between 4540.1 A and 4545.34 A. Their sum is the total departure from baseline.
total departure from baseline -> 0.22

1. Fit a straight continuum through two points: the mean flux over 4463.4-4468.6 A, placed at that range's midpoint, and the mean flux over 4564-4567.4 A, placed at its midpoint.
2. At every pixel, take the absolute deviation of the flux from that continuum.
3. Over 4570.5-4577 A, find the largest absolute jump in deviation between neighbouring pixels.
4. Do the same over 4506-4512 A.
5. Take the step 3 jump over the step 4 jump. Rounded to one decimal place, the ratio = 1.2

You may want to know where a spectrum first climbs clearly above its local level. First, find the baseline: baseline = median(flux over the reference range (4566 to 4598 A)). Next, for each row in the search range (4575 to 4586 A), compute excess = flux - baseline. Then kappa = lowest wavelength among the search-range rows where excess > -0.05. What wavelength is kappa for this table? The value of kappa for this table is 4576.33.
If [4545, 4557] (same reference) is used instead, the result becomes 4546.92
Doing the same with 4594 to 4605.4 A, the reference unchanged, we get 4598.51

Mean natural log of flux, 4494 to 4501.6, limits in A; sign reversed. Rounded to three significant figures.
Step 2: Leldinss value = -1.09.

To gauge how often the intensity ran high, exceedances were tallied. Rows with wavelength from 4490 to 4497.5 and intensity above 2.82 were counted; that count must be 4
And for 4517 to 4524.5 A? 3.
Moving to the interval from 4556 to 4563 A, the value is 5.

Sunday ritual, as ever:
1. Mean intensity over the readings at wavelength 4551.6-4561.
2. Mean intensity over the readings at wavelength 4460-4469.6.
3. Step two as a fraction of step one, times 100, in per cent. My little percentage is 101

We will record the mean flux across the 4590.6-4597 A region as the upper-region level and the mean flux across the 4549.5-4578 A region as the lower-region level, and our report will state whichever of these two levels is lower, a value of 2.67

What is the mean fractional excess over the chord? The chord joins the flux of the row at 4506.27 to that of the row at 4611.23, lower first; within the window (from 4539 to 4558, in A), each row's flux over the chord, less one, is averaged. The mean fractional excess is -0.046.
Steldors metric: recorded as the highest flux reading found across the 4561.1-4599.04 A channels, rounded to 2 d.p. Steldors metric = 3.16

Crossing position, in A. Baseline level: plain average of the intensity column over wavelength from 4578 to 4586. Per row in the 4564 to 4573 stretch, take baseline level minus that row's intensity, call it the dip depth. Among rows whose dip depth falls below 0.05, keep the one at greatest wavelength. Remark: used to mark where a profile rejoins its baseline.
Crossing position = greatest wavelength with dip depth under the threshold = 4572.11 A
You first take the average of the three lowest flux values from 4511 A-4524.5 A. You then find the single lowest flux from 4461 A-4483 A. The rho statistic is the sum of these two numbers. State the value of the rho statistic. 5.16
